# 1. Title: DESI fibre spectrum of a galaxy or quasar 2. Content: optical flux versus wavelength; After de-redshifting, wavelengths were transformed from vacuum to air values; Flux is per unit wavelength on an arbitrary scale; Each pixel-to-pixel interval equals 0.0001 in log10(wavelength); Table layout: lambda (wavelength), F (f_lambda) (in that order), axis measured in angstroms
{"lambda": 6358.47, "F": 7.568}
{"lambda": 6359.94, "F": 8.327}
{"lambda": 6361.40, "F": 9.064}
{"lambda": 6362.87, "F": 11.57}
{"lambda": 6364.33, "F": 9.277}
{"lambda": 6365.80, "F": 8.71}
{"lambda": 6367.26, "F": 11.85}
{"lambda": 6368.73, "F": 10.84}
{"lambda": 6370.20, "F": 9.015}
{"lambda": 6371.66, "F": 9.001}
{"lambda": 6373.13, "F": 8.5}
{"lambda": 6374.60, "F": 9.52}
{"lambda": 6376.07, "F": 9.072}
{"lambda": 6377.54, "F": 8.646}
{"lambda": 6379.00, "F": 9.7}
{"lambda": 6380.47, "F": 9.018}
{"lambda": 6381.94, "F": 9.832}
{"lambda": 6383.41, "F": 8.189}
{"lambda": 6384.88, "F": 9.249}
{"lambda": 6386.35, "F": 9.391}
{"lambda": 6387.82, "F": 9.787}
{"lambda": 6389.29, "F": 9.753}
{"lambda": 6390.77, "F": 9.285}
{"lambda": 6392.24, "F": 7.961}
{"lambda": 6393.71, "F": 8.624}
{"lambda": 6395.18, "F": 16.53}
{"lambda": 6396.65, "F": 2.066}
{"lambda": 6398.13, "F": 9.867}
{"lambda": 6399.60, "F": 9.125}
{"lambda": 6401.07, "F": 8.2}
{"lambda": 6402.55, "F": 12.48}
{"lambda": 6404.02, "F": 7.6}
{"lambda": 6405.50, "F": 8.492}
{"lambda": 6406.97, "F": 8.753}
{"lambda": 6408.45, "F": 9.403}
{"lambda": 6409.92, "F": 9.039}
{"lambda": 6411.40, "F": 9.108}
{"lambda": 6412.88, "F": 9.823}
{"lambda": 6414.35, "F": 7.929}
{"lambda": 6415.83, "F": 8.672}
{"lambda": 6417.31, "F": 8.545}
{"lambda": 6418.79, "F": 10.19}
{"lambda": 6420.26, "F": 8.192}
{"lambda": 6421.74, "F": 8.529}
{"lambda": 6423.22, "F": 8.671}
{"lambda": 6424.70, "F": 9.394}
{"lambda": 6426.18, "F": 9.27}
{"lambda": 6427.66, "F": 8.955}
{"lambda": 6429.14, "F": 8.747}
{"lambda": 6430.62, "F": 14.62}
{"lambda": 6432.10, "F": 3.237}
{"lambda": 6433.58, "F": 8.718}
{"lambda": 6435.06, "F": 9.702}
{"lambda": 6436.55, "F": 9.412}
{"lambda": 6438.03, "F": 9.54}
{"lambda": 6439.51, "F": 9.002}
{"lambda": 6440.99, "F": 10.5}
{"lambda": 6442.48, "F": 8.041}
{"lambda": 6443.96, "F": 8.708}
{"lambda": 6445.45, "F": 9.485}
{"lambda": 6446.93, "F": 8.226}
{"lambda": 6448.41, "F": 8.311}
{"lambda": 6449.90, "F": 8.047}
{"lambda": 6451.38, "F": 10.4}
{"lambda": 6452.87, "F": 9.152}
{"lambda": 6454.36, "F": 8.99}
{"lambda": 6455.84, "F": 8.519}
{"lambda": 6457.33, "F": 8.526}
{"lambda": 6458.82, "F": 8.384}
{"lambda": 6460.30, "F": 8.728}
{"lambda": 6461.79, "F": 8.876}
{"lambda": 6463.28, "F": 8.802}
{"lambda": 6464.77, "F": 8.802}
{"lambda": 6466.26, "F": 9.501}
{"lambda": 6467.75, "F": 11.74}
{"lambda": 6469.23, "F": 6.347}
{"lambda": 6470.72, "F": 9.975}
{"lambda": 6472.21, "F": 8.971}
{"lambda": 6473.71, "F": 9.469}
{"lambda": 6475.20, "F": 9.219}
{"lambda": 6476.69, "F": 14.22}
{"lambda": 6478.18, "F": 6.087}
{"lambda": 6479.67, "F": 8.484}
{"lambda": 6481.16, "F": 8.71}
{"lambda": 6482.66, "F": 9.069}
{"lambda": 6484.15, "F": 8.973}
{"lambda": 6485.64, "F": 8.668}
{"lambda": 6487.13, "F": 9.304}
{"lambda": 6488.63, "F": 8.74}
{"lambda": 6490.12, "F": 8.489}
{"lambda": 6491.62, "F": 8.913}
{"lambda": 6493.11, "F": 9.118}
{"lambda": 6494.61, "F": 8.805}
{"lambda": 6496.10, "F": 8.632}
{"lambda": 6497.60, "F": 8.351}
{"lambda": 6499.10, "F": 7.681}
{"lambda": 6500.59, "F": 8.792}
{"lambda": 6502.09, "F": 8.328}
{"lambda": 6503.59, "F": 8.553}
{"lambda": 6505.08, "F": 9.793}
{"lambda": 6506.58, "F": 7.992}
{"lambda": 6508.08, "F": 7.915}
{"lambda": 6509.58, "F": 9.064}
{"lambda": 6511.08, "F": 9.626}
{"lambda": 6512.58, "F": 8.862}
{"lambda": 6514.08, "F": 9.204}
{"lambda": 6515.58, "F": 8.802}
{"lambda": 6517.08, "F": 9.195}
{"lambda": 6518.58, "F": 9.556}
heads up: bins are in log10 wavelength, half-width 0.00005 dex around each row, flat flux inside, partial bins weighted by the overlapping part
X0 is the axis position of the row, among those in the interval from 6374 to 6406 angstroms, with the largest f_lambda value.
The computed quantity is 6395.18 angstroms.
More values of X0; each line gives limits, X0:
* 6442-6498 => 6476.69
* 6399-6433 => 6430.62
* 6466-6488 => 6476.69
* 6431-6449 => 6440.99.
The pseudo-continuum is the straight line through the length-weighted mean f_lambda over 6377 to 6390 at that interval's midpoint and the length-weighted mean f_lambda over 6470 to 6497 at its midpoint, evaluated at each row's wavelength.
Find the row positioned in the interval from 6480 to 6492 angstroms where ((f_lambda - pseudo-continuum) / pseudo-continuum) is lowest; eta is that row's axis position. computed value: 6490.12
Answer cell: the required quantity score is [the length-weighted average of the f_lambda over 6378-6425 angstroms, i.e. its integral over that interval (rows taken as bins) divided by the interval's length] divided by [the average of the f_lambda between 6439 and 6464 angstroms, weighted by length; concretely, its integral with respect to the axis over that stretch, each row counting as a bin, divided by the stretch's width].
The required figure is 1.03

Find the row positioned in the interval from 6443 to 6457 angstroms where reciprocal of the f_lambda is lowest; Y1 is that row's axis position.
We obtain 6451.38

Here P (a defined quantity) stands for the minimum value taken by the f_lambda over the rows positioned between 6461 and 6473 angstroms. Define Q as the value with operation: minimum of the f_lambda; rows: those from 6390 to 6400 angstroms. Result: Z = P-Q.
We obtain 4.3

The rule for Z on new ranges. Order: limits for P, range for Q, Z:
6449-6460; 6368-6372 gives -1.0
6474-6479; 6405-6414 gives -2.4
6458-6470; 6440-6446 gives -1.7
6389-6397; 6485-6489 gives -6.6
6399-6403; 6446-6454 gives 0.2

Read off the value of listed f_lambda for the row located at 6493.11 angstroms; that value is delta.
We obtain 9.118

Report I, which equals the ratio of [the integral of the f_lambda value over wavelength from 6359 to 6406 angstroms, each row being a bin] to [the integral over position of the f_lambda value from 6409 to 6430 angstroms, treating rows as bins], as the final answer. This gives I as 2.3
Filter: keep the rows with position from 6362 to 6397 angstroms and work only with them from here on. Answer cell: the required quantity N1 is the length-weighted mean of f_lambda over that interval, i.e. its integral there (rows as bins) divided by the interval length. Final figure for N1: 9.47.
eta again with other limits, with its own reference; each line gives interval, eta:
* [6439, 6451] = 6442.48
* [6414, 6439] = 6432.10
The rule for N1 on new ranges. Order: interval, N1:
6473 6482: 9.36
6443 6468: 8.95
